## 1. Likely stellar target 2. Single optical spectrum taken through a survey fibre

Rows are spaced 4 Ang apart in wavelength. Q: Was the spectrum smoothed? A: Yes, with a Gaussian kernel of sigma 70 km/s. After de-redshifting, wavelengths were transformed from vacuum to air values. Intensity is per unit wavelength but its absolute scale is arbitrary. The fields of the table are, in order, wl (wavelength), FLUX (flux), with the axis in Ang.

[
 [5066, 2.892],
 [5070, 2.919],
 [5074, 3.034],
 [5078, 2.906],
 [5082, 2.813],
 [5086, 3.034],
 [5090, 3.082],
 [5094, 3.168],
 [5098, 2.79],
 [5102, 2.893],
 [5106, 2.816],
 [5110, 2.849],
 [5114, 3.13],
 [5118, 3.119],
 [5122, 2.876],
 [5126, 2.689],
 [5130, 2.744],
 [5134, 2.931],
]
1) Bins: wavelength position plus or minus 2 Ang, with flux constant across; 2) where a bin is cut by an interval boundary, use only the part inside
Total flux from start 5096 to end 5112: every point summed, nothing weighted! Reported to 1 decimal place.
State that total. 11.3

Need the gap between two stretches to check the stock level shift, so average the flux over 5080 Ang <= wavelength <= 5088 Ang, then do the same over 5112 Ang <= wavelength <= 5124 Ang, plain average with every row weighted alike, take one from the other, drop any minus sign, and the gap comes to 0.118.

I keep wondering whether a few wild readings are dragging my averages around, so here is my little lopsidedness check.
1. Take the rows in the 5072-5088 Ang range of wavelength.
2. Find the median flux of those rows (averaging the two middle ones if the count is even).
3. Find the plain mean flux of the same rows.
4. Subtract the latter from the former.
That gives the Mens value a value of 0.02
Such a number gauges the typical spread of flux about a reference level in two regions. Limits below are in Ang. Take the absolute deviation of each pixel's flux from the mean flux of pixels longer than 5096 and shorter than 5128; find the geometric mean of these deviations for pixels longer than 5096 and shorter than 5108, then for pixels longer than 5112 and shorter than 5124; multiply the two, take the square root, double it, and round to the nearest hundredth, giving 0.10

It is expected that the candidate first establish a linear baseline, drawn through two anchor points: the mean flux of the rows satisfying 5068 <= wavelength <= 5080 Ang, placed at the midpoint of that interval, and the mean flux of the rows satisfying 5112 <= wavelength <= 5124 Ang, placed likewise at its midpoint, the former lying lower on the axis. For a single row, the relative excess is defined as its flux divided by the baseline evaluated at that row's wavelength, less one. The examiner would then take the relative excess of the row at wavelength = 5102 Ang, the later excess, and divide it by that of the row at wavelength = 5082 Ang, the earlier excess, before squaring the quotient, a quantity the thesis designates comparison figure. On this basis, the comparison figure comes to 0.5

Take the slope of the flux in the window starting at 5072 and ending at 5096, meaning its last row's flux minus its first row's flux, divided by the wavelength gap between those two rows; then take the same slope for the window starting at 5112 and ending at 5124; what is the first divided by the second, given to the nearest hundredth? -0.21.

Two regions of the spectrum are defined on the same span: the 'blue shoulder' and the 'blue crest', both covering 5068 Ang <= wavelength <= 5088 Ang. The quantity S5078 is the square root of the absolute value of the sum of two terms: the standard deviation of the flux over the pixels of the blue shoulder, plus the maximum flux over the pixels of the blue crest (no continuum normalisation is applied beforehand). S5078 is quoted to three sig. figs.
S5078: 1.77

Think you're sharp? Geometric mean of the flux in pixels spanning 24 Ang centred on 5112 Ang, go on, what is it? 2.94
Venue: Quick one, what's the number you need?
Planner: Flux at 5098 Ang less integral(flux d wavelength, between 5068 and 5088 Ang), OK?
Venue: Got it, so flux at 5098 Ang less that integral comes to -56.0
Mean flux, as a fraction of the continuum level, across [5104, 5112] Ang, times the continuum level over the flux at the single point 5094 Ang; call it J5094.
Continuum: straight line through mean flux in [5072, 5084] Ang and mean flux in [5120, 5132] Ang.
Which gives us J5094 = 0.908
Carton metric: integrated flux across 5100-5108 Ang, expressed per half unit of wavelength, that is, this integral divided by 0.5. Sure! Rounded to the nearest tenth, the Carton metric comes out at 45.7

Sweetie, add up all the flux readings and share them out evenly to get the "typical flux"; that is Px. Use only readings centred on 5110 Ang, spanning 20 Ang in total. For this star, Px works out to 2.96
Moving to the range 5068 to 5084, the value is 2.92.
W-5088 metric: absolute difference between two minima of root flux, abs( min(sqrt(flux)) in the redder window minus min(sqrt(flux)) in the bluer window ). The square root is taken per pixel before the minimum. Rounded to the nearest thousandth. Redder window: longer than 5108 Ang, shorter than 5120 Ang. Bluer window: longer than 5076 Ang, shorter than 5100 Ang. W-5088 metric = 0.018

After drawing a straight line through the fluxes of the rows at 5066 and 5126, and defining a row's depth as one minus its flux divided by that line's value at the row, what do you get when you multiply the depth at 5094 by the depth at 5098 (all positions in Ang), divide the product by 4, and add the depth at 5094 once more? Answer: -0.13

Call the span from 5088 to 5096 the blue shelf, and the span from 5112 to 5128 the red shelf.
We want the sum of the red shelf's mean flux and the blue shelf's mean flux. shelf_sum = 6.08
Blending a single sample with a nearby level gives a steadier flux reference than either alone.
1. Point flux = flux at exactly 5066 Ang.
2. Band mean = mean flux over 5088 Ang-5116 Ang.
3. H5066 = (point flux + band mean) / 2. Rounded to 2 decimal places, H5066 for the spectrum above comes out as 2.93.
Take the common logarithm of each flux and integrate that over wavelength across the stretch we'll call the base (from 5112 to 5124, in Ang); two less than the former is 3.79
